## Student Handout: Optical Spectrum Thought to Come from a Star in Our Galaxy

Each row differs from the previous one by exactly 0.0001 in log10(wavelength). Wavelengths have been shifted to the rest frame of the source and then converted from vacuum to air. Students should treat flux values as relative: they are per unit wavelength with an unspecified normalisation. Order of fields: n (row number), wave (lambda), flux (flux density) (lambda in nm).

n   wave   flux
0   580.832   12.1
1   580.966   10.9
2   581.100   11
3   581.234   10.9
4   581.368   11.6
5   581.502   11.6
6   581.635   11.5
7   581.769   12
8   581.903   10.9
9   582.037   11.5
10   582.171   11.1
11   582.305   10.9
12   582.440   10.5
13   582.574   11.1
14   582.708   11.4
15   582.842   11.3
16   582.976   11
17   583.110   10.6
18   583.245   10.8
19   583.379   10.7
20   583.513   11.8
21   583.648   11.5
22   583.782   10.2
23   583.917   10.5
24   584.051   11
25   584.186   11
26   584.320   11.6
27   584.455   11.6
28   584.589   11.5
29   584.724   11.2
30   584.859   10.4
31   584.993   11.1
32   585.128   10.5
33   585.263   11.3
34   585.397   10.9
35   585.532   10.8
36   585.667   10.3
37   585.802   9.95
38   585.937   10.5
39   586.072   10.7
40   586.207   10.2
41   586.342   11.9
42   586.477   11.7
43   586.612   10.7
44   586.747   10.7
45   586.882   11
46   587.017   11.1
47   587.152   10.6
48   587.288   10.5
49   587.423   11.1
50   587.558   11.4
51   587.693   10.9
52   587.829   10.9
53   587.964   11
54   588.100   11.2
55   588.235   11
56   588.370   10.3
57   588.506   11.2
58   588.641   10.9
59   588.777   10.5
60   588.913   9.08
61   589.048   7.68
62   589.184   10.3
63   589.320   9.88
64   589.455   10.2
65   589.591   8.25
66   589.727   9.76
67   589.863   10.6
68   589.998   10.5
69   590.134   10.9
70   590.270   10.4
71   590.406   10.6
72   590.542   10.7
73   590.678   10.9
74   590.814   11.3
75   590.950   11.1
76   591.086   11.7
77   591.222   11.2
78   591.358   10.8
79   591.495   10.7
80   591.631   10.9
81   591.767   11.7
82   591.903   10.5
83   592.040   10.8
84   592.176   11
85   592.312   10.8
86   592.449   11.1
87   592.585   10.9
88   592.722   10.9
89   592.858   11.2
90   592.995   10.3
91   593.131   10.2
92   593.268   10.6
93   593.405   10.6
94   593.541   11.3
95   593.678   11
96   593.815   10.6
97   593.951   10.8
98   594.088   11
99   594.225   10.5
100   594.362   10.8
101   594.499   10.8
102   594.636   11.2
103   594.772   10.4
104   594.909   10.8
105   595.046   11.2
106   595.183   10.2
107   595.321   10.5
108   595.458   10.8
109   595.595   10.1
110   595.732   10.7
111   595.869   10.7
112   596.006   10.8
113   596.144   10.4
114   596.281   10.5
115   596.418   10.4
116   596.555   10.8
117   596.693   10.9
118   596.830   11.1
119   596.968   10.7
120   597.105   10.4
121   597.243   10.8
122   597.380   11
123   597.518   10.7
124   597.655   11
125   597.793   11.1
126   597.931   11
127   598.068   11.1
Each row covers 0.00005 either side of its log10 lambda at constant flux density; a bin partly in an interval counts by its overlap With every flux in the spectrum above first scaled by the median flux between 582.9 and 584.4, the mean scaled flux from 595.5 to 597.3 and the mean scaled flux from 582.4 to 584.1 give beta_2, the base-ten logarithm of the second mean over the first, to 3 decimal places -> 0.013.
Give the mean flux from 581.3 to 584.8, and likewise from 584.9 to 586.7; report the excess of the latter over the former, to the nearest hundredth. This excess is -0.36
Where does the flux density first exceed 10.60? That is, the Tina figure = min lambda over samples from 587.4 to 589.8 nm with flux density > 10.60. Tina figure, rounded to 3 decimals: 587.423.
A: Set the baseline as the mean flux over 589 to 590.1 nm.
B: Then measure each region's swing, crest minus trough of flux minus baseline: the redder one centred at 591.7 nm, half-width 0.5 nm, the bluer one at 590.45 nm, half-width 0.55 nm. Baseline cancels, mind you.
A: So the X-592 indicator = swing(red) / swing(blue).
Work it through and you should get 1.3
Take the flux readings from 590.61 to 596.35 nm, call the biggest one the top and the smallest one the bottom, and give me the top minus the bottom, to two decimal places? 1.60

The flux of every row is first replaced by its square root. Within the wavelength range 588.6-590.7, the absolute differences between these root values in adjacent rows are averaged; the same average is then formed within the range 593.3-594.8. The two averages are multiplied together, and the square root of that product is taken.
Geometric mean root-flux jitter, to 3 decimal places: 0.088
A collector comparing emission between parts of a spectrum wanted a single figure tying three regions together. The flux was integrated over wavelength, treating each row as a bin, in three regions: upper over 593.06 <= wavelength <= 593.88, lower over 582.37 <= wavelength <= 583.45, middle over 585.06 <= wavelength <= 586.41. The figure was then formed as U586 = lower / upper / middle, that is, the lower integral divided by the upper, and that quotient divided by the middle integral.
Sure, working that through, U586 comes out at 0.09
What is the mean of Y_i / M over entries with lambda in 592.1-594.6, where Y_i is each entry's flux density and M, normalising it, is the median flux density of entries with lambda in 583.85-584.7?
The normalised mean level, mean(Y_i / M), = 0.960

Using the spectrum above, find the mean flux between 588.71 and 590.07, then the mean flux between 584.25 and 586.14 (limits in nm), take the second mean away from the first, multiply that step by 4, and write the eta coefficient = -4.8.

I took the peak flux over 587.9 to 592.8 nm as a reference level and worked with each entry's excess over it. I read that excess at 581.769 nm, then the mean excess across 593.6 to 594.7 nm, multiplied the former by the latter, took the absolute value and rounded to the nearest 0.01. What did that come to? 0.26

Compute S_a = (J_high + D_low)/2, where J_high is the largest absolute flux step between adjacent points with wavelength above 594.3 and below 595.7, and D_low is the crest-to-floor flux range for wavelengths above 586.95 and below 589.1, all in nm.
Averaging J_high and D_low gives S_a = 2.4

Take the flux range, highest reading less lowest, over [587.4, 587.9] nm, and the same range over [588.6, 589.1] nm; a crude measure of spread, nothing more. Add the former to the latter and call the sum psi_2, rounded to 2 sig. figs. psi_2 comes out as 3.7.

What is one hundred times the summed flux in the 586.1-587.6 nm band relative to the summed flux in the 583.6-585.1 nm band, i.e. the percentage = 99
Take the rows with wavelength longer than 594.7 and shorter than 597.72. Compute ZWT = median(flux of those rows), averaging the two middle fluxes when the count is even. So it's 10.70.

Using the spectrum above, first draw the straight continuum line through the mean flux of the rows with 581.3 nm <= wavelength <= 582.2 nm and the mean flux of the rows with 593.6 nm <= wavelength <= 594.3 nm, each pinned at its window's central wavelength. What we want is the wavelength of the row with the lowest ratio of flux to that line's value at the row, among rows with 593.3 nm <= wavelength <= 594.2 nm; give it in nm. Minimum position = 593.405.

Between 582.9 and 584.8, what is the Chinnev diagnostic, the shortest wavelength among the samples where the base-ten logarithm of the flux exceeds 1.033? 582.976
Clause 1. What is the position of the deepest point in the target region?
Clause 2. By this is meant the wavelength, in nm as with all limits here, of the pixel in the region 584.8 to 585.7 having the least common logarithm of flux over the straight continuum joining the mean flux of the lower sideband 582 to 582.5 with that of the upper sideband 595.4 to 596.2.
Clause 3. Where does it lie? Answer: 585.667 nm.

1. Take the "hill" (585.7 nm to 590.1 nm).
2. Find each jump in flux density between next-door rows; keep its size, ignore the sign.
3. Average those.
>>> 0.64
